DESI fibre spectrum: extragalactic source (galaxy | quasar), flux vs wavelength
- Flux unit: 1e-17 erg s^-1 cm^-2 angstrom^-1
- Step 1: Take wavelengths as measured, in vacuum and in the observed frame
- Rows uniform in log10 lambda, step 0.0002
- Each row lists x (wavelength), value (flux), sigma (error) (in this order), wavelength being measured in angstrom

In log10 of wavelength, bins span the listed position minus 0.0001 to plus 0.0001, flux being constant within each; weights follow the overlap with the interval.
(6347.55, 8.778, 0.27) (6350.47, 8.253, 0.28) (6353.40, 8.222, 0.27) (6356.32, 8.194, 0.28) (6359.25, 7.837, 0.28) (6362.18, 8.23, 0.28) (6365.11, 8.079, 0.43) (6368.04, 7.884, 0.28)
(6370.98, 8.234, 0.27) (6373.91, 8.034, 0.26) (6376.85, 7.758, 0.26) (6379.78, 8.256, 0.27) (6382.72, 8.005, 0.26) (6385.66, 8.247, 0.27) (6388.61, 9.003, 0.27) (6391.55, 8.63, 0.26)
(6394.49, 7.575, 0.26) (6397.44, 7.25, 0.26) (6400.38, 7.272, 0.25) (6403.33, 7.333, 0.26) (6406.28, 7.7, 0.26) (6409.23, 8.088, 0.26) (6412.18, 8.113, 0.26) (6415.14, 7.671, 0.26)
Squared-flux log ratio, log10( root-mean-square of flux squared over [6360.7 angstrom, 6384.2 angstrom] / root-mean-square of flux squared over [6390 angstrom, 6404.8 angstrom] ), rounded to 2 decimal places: 0.04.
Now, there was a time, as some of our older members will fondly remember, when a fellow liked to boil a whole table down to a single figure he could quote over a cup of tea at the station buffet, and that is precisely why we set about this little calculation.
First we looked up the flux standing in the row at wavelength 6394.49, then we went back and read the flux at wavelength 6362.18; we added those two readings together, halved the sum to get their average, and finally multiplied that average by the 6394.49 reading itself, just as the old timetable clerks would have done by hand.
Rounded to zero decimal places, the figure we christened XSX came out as 60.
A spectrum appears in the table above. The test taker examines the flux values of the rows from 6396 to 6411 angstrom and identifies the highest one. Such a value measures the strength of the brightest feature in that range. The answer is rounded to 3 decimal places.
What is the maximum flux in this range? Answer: 8.088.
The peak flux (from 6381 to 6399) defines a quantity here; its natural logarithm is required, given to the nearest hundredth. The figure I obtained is 2.20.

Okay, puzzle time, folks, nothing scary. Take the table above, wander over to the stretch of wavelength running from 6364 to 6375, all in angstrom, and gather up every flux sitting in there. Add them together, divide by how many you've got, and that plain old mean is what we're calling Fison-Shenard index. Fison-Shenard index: 8.06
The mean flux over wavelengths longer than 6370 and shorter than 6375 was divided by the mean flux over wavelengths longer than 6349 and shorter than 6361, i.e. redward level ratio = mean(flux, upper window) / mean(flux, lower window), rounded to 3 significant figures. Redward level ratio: 1.00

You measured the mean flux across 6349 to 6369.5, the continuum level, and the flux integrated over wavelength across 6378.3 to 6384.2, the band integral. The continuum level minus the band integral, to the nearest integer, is -40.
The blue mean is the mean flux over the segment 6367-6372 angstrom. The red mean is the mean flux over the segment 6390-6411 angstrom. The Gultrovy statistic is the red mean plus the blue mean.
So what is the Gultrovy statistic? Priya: 15.8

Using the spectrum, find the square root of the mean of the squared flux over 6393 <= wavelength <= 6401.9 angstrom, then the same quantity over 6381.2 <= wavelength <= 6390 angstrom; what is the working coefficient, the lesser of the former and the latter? 7.37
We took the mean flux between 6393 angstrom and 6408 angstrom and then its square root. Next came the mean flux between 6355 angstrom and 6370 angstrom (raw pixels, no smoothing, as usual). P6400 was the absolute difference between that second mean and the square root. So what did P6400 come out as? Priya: 5.32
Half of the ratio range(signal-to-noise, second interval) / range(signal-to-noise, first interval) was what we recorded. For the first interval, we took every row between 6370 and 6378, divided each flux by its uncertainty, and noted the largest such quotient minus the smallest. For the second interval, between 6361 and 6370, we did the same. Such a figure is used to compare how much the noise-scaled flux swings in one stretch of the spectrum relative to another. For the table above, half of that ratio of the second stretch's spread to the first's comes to 5.0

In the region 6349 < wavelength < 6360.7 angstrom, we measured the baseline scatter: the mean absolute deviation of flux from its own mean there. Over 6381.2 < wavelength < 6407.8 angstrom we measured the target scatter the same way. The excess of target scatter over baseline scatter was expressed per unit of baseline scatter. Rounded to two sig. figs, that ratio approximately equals 2.6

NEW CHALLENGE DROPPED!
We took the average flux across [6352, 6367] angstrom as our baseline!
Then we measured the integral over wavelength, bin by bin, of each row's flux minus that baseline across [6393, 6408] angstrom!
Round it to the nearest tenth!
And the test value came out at -10.1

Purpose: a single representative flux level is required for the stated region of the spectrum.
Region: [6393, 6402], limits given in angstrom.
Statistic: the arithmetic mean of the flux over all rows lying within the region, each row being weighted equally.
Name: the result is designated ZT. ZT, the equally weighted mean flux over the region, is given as 7.37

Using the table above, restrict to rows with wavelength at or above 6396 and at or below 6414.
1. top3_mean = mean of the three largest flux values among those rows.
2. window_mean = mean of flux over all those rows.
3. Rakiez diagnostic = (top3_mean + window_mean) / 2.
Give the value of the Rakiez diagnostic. 7.80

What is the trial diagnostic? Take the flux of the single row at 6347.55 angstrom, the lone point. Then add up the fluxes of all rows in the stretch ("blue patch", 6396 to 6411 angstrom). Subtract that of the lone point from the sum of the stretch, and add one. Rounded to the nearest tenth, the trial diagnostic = 29.9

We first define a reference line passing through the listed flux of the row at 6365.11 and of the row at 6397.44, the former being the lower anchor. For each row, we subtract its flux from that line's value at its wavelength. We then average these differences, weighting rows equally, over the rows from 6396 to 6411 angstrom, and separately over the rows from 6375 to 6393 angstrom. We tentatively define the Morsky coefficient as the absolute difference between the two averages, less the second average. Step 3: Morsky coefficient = 1.0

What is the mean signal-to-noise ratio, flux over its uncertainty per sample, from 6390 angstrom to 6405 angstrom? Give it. 29.5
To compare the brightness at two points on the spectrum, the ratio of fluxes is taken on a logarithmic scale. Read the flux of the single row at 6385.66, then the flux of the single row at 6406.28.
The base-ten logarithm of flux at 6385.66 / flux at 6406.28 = 0.030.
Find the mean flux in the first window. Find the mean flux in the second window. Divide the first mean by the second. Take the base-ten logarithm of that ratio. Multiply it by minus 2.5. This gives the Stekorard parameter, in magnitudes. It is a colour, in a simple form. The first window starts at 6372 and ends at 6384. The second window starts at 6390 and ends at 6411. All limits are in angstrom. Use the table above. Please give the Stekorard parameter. -0.044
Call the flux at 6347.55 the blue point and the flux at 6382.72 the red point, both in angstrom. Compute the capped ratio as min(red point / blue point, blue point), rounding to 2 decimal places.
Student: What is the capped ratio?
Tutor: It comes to 0.91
